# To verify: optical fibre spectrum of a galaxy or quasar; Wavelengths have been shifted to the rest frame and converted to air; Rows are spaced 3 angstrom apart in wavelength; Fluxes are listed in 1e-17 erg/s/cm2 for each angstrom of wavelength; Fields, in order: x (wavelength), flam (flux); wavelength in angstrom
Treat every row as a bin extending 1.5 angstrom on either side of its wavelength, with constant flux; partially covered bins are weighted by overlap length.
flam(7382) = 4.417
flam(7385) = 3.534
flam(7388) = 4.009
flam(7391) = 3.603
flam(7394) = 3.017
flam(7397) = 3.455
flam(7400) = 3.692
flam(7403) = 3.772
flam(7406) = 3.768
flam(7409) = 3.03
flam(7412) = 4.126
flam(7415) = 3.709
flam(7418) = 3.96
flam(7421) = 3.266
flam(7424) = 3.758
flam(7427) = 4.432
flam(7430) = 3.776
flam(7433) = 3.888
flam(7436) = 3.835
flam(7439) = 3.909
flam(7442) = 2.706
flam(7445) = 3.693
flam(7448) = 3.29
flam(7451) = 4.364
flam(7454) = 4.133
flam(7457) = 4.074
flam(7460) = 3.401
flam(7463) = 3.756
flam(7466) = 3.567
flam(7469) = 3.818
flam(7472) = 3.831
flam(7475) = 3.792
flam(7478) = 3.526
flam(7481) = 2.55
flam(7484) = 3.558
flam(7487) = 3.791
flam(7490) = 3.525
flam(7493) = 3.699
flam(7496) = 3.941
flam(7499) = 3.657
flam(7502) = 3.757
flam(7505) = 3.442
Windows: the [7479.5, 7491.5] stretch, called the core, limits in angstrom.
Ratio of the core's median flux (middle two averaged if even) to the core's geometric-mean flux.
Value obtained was 1.07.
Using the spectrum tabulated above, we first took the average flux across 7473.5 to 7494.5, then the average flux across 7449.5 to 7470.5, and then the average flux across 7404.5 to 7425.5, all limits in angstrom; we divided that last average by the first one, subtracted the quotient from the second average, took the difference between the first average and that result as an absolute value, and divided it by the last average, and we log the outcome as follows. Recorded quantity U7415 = 0.182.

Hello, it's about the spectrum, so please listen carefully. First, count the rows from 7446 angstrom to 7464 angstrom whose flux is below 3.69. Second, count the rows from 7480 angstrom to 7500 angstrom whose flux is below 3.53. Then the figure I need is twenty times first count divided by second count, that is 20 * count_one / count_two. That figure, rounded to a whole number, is 20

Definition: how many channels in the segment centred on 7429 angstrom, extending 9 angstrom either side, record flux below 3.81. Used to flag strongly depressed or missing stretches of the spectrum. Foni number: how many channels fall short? 3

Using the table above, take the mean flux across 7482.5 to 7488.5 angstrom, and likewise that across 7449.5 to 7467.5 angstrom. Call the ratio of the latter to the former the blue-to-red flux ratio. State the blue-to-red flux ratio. 1.06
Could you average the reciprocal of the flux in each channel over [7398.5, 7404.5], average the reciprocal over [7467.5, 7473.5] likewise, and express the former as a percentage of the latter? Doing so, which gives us 102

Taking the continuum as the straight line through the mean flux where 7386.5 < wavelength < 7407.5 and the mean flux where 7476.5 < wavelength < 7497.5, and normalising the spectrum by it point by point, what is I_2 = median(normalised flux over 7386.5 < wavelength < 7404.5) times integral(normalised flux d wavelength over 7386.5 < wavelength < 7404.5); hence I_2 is 18.0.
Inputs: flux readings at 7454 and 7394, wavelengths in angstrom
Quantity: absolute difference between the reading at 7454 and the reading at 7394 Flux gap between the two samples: 1.1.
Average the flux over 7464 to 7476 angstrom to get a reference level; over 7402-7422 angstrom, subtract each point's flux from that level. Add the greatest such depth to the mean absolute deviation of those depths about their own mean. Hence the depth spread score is 1.0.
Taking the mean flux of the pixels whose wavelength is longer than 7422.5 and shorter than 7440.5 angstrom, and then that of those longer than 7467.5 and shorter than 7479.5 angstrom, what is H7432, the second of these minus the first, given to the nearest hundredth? -0.19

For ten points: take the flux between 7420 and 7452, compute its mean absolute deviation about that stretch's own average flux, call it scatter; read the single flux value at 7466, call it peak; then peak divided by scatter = 10.2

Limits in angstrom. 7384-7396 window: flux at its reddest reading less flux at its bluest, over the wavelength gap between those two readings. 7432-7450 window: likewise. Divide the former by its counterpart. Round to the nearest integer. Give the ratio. 1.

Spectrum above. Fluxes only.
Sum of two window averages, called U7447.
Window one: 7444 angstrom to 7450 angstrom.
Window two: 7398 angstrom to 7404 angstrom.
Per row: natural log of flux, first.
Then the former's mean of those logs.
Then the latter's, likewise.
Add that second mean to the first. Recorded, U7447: 2.57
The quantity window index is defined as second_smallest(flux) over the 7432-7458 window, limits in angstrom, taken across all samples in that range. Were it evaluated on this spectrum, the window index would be 3.29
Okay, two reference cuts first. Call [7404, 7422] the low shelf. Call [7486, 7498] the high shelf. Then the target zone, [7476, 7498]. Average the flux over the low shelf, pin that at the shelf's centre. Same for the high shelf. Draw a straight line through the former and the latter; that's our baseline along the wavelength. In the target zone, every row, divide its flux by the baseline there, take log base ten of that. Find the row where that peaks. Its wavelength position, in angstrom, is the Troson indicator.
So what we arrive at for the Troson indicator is 7496 angstrom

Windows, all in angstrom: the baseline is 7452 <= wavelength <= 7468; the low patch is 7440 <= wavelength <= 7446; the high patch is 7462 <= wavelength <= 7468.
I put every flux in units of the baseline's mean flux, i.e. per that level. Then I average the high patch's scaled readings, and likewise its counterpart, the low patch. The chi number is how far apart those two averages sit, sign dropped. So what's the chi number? 0.12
